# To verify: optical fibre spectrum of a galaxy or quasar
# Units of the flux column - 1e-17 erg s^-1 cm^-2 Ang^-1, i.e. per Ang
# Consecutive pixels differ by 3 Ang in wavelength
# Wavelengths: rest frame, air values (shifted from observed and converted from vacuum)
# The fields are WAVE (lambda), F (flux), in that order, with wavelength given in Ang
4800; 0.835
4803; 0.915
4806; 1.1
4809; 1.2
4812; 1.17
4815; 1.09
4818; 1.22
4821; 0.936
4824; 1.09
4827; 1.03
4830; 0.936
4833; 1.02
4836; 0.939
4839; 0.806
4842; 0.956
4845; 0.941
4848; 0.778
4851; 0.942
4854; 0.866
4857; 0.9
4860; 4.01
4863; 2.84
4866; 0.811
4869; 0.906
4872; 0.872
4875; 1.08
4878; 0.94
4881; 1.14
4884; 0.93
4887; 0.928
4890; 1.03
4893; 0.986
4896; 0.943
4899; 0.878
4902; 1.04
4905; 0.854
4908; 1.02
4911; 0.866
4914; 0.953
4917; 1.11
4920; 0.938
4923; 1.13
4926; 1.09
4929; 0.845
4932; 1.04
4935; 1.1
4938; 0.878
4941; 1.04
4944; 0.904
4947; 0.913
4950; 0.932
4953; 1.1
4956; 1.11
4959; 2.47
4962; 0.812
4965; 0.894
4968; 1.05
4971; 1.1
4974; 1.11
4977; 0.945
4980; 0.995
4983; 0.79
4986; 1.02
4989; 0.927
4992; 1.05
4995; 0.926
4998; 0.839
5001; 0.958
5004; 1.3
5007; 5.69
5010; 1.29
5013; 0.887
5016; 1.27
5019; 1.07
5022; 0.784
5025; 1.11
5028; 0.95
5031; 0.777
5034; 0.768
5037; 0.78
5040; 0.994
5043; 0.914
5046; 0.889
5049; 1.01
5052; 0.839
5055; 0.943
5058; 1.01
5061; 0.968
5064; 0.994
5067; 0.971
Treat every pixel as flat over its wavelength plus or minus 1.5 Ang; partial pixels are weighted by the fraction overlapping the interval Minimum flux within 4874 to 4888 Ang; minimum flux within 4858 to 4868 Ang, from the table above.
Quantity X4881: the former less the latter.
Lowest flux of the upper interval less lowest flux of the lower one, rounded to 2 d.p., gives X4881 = 0.12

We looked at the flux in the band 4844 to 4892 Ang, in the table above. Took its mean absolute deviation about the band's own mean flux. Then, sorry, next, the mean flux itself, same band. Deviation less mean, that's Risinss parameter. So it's -0.70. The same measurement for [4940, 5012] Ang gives -0.78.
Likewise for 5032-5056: -0.82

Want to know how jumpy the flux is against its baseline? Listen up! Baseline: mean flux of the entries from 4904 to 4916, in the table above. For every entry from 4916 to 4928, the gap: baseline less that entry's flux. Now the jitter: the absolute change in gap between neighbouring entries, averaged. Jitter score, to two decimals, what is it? 0.13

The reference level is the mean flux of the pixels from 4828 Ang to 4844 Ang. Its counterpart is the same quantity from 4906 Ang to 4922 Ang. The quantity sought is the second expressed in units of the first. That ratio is 1.05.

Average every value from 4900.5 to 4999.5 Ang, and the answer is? 1.02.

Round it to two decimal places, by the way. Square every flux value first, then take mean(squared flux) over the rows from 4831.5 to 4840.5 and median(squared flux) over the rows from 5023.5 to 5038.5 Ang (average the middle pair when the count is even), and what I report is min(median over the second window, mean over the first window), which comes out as 0.61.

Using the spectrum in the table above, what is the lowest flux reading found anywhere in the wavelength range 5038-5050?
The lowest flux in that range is 0.889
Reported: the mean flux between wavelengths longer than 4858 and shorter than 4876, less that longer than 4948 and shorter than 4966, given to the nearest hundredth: 0.53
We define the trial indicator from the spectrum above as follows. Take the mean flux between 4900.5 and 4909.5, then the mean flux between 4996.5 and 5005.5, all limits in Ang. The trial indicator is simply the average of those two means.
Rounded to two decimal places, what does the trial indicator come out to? 1.00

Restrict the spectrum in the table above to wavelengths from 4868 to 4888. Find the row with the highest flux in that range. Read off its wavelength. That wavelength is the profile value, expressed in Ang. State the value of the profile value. 4881 Ang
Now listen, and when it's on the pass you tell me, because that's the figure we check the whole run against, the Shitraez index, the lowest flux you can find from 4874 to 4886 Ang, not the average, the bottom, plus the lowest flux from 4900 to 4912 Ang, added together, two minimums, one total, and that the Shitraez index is 1.78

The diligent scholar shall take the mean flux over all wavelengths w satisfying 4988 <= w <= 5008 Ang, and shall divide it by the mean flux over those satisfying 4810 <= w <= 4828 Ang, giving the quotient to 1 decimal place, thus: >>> 1.5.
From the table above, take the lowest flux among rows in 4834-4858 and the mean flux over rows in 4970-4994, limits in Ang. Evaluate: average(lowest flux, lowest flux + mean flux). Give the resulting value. 1.27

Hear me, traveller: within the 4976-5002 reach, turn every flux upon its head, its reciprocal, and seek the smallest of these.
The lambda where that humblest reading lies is 4992 Ang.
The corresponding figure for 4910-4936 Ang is 4923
